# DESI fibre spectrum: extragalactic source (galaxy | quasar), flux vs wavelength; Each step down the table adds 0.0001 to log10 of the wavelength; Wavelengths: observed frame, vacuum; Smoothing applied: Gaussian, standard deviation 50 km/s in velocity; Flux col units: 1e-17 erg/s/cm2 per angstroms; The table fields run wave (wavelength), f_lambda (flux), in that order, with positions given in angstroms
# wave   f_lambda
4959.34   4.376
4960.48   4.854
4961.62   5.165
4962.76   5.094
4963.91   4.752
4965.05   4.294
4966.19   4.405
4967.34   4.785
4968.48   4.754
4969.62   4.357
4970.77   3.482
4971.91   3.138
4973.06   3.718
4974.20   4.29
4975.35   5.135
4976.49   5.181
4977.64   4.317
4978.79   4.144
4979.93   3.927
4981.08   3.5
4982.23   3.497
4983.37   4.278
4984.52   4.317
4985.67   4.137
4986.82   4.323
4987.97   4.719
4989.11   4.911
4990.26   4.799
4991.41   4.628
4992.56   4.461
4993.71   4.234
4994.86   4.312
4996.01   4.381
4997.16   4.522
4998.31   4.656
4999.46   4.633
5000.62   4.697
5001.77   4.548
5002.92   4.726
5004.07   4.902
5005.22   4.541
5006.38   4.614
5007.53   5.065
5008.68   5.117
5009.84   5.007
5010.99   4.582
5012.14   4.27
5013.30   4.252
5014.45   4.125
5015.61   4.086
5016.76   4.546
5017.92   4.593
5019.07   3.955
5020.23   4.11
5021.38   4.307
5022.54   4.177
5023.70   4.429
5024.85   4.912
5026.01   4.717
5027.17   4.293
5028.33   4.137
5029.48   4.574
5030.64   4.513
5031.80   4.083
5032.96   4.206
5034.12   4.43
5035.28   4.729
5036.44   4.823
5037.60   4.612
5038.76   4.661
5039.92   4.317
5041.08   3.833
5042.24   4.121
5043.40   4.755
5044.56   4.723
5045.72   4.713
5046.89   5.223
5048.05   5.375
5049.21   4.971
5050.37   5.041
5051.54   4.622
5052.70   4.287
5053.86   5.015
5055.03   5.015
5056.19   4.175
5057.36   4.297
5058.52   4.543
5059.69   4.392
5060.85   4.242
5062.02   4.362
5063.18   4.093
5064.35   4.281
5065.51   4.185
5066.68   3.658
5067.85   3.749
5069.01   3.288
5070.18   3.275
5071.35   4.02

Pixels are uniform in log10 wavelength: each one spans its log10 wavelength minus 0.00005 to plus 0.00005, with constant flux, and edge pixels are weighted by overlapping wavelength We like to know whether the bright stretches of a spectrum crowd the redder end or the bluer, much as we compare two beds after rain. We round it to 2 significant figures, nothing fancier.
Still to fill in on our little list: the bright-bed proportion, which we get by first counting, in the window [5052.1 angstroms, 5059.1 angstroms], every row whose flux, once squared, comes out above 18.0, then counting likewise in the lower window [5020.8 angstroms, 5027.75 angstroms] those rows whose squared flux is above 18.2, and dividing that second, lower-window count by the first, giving 1.0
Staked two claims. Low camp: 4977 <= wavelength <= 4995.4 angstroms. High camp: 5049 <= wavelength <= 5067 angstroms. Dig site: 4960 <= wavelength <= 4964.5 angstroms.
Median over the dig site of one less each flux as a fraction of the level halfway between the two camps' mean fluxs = -0.14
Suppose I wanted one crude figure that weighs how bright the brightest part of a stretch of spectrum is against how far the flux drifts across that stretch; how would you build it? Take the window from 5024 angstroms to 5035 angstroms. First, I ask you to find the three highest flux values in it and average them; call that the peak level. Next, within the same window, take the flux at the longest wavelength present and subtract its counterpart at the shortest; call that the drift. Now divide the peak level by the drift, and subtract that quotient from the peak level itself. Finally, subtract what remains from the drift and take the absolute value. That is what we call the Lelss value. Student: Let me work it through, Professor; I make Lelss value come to 15.0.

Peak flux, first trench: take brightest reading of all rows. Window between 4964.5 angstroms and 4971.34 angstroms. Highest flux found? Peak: 4.785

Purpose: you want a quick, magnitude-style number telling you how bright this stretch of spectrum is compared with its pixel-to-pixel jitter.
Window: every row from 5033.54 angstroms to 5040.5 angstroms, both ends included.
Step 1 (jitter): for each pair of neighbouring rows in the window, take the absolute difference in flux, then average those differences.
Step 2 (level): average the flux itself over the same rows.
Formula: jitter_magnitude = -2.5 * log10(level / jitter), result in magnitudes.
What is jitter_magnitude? -3.4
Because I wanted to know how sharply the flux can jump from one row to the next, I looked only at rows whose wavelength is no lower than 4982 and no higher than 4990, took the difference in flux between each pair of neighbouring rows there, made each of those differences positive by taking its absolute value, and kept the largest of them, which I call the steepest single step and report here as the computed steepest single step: 0.78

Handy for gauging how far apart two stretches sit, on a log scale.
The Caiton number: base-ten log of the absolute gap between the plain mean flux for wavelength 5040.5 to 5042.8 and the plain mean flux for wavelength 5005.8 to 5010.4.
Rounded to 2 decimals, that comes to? -0.01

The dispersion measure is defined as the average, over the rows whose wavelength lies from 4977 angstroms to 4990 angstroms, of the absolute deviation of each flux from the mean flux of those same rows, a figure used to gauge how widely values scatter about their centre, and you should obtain 0.32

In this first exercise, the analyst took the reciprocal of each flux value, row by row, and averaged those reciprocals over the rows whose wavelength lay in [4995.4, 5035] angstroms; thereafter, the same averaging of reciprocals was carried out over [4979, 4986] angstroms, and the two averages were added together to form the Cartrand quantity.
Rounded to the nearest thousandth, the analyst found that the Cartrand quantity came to 0.479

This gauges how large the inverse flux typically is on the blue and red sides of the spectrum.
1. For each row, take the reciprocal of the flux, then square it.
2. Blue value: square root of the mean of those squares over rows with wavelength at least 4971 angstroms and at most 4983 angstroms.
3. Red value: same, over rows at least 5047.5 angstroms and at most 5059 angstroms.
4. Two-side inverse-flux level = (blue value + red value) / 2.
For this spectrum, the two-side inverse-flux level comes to 0.234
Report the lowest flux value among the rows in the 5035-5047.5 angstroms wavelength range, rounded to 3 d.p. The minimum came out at 3.833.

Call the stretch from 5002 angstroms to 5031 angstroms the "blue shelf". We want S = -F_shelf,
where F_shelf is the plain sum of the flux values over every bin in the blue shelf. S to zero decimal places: -113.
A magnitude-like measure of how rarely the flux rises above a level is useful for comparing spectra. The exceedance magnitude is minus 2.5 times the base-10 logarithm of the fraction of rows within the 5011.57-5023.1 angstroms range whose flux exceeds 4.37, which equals 1.7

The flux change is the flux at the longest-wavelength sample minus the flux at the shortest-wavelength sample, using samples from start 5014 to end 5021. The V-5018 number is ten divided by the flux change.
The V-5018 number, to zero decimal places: -667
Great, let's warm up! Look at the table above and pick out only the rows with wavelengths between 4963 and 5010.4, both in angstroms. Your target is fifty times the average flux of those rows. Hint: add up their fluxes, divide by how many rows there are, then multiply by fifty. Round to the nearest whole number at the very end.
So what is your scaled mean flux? 222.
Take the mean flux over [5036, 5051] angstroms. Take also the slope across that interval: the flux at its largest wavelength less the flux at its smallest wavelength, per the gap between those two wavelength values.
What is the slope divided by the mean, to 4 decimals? 0.0033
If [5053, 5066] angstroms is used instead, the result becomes -0.0161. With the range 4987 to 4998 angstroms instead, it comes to -0.0047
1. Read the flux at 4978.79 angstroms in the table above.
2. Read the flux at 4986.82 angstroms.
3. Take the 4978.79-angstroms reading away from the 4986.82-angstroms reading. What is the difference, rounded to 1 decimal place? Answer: 0.2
